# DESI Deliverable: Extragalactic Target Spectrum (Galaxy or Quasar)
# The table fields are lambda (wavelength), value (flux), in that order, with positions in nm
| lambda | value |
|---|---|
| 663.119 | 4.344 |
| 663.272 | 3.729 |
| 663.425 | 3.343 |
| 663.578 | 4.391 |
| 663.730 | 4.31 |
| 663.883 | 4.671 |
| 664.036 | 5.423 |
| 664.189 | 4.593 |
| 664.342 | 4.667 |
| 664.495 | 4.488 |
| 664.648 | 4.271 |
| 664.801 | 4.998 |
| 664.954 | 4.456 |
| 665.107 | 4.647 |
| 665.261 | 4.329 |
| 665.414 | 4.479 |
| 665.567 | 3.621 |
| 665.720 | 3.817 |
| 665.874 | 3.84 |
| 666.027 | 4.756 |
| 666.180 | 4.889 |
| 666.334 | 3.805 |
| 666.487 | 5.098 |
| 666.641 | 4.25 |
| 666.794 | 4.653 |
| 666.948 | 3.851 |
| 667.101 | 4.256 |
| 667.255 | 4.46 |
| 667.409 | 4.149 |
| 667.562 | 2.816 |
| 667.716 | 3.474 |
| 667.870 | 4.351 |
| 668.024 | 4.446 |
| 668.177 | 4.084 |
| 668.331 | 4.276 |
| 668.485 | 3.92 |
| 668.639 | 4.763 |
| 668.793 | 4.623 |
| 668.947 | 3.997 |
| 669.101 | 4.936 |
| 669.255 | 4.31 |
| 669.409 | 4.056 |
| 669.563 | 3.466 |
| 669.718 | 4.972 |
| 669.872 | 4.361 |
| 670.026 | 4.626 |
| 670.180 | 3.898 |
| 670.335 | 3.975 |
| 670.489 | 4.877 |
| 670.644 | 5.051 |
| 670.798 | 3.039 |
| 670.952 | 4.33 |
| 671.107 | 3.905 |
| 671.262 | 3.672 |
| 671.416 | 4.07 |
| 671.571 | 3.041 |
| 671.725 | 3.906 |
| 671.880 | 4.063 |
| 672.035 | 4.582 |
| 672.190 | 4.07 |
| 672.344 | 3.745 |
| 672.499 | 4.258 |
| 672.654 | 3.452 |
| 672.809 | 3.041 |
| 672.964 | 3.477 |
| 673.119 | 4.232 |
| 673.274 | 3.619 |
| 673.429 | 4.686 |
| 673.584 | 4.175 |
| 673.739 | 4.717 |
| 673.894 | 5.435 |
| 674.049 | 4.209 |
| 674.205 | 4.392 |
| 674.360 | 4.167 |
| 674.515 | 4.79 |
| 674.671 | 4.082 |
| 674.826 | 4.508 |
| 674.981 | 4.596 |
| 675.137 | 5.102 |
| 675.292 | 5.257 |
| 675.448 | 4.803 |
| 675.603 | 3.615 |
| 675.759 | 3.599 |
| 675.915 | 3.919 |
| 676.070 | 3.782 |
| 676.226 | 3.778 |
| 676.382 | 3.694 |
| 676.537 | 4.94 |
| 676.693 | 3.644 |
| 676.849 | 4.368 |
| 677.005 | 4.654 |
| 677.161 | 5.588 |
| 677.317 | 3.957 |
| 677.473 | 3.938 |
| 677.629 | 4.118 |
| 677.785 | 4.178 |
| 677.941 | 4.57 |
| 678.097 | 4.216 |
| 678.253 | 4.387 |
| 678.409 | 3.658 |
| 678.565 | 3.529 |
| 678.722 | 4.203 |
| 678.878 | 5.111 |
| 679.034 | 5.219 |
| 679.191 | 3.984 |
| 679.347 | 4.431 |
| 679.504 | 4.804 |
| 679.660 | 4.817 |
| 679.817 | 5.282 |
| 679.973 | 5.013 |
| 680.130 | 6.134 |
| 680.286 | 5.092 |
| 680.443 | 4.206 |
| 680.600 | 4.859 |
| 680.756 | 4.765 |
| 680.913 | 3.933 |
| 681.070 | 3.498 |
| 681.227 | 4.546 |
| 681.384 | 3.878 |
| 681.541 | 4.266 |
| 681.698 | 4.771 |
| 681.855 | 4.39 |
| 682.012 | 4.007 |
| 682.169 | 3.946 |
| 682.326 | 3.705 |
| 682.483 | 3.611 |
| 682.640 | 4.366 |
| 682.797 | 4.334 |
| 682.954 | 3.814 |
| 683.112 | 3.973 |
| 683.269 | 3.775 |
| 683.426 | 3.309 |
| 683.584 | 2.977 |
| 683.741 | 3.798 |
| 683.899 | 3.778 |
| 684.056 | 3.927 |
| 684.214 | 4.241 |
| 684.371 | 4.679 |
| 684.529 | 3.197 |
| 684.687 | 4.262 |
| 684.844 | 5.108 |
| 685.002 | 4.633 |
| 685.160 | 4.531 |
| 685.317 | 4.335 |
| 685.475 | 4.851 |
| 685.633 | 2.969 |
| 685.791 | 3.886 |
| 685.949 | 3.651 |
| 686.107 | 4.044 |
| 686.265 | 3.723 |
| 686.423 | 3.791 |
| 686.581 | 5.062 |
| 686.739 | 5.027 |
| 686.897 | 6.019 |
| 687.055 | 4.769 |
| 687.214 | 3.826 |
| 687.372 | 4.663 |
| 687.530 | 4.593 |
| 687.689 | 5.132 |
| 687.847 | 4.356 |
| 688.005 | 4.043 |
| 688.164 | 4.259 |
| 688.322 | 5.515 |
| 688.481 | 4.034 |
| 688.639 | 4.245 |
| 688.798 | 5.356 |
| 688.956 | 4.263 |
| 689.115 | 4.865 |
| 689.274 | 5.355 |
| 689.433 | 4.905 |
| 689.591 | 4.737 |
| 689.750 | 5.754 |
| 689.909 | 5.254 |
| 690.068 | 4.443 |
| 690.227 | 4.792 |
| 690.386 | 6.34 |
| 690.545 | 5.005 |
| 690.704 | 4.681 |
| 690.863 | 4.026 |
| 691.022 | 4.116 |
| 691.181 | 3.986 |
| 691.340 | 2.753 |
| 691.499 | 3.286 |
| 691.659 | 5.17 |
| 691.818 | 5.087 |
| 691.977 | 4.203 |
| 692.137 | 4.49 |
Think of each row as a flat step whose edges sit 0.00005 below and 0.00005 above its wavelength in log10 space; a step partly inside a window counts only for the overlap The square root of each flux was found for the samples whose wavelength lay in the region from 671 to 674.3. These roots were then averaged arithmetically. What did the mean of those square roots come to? 2.00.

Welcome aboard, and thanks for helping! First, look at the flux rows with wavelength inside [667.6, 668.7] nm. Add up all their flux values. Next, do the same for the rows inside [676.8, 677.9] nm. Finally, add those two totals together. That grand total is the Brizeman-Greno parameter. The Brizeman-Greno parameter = 60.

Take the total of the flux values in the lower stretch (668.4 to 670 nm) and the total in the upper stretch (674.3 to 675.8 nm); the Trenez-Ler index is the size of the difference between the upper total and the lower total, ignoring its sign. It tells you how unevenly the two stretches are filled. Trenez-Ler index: 1.1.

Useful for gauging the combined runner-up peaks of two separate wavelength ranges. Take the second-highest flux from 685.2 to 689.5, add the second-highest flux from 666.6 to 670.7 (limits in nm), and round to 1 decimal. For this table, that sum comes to 10.5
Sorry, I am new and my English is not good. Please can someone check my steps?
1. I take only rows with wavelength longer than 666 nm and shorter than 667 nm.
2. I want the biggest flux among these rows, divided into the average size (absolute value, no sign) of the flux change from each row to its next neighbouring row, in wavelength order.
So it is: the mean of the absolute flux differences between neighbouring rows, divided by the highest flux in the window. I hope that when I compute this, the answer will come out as 0.149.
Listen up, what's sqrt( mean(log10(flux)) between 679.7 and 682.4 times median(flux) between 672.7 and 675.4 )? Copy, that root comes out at 1.687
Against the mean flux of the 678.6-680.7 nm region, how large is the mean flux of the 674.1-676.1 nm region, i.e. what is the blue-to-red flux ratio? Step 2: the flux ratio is 0.90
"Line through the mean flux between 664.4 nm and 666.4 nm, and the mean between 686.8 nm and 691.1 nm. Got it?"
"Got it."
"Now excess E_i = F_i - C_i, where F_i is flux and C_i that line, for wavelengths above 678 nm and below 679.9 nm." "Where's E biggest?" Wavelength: 679.817 nm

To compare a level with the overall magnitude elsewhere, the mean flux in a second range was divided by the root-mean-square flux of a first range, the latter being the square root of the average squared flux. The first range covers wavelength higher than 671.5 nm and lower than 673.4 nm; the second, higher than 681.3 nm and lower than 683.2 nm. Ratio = 1.07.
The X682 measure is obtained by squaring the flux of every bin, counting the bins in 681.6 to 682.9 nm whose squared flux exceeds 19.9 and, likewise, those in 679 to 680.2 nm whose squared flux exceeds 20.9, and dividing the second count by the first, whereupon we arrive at 6.0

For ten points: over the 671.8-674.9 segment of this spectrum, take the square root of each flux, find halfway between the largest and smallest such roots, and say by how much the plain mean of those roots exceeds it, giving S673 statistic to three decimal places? 0.004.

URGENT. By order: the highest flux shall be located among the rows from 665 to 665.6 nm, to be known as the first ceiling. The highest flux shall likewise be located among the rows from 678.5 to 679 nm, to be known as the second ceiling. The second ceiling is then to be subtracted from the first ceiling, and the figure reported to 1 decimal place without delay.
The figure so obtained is -0.5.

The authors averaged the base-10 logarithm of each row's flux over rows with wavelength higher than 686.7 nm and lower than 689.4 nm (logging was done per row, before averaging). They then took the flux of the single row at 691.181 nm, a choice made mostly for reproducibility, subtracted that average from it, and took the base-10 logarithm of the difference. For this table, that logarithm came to 0.52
